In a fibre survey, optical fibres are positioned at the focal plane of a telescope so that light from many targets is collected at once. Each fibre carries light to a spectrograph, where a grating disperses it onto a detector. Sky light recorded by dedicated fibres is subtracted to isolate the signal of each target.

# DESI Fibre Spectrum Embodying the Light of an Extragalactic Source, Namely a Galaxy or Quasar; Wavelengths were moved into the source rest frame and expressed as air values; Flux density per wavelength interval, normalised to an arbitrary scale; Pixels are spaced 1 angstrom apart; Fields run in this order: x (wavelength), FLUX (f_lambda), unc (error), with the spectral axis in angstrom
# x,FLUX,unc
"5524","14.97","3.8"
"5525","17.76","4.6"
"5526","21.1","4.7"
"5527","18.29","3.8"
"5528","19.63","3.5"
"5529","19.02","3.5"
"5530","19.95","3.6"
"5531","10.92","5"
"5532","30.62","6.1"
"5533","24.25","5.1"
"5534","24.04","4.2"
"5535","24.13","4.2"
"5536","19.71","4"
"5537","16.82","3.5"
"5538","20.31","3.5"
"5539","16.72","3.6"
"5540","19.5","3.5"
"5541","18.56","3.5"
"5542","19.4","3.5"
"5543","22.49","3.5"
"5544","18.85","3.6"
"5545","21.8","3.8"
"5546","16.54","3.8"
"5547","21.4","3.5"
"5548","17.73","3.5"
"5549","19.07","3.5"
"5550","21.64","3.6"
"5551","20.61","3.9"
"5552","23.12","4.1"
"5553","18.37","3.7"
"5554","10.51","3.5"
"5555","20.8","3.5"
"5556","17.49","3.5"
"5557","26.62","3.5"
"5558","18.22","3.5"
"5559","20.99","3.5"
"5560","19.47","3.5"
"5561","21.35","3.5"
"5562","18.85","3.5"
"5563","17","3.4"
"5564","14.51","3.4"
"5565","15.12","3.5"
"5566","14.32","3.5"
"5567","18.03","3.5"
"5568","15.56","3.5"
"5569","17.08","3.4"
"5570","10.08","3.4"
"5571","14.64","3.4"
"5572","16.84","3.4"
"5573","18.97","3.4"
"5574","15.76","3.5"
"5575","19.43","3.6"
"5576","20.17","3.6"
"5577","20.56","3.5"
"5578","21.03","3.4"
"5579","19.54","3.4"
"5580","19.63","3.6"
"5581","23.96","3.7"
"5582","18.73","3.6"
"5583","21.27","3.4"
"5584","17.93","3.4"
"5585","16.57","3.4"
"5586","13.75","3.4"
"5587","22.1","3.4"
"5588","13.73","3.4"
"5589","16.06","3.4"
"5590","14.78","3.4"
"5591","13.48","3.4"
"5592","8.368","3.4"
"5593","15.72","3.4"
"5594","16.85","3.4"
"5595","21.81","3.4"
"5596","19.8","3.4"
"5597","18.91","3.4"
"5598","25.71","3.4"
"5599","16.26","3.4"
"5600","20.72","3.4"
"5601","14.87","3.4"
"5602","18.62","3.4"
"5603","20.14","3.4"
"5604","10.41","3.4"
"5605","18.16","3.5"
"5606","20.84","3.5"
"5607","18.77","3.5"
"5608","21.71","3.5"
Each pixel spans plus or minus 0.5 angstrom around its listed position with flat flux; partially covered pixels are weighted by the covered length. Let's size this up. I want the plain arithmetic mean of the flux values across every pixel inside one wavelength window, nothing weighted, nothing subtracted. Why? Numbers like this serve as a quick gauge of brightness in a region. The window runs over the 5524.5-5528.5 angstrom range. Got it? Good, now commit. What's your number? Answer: 19.2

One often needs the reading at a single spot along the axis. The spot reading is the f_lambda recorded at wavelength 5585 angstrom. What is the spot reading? 16.57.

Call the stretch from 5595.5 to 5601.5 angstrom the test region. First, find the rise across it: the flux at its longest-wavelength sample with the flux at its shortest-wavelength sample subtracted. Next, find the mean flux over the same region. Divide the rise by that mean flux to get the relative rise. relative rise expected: -0.25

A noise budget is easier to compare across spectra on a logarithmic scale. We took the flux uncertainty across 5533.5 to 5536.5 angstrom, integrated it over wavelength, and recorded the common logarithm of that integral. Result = 1.09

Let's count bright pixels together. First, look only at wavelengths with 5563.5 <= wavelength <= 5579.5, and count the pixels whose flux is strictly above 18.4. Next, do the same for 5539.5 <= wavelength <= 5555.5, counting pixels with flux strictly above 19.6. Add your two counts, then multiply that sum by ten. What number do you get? 130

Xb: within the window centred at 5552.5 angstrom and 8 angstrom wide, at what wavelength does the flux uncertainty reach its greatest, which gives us 5552 angstrom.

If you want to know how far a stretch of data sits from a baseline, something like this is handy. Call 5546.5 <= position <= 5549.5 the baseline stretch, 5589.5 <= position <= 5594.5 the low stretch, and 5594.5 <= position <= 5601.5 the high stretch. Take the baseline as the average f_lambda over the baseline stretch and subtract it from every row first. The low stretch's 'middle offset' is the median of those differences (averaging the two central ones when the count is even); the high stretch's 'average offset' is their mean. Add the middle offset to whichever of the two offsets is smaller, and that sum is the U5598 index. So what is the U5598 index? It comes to -9.2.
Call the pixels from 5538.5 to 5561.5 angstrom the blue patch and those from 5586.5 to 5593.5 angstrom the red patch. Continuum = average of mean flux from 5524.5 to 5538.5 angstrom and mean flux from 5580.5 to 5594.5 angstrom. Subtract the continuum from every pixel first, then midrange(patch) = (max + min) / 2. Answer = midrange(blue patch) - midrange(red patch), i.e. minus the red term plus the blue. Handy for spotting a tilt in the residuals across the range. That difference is 3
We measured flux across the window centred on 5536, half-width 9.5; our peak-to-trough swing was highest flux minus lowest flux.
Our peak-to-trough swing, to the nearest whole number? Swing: 20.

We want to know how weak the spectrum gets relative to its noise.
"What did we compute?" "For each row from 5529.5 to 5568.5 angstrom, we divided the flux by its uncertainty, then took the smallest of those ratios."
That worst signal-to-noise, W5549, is 2.2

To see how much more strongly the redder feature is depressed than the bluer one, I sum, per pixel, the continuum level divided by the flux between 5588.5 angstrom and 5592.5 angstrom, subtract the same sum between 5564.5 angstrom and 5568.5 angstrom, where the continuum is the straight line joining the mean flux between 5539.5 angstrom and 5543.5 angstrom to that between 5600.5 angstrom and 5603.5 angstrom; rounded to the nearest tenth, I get 1.0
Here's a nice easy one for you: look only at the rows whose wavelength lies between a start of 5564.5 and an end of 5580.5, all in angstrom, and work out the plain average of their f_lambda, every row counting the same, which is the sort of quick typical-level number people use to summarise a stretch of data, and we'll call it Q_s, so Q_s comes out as 17.3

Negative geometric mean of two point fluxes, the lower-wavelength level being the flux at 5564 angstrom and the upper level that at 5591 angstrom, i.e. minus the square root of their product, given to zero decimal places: -14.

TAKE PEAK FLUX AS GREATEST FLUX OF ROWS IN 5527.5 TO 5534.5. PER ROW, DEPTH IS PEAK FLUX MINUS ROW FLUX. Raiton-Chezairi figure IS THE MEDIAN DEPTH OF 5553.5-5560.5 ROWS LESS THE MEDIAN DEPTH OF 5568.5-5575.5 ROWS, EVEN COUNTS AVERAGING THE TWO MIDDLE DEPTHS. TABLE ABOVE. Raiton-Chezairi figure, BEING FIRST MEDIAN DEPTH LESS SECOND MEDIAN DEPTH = -2.6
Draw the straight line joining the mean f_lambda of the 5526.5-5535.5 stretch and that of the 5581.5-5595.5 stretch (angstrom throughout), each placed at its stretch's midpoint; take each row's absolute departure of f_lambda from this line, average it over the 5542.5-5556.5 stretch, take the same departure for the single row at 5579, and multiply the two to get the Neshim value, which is 5.3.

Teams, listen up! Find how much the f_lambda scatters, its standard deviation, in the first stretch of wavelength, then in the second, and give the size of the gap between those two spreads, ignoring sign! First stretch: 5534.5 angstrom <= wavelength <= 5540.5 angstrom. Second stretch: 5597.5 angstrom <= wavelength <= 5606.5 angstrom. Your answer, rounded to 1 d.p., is 1.6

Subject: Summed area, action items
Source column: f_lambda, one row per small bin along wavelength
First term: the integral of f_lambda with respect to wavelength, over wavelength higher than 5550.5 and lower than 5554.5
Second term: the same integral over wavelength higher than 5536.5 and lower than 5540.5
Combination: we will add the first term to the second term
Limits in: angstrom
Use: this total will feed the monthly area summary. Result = 146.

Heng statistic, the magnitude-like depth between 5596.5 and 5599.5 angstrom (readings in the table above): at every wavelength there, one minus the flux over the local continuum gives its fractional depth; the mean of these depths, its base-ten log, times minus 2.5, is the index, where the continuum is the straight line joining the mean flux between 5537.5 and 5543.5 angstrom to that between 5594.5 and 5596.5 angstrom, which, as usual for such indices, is 3.9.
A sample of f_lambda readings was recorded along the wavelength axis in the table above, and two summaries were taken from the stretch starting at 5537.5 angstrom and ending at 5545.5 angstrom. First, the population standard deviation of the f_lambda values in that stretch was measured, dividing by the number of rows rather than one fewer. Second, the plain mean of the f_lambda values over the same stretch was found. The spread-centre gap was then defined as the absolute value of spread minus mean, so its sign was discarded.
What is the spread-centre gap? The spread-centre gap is 18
